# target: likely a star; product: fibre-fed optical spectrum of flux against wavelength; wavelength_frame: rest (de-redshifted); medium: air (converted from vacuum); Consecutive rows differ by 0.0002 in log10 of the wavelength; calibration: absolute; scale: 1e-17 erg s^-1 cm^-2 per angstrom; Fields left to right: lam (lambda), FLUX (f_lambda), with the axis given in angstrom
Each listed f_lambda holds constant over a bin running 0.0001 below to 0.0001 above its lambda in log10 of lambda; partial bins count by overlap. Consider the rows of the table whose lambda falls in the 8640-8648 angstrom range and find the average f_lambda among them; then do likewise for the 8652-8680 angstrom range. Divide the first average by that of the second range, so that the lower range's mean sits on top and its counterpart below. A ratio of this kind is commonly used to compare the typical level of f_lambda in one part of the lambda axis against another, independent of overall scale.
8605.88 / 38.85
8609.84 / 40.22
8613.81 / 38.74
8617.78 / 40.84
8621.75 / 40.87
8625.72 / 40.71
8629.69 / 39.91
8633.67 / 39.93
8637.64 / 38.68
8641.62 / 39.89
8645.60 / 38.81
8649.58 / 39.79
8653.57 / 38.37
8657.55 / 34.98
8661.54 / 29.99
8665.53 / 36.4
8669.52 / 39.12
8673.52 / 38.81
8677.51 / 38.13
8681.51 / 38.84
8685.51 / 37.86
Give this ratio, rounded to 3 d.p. 1.077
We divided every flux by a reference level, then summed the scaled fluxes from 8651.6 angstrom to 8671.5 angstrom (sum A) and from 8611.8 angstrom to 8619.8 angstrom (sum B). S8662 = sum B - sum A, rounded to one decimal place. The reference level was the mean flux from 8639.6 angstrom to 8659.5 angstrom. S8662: -2.6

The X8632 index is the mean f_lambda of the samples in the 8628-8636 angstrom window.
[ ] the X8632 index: 39.9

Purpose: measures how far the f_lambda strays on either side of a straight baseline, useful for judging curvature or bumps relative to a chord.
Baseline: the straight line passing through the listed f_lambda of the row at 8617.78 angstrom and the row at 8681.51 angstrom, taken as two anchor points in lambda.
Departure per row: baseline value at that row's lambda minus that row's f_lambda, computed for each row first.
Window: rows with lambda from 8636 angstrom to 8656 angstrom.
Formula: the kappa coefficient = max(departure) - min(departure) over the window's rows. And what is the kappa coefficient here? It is 1.5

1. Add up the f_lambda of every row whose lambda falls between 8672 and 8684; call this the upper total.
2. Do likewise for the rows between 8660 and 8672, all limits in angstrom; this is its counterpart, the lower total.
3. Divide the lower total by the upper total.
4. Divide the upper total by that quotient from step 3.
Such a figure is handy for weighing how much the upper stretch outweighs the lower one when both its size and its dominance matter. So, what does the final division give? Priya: 127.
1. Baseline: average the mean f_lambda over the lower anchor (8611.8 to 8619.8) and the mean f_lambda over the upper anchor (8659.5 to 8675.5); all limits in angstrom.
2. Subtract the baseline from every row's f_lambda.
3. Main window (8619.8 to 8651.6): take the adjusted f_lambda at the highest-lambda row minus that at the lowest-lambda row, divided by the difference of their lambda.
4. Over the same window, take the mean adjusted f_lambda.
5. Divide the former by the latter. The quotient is -0.02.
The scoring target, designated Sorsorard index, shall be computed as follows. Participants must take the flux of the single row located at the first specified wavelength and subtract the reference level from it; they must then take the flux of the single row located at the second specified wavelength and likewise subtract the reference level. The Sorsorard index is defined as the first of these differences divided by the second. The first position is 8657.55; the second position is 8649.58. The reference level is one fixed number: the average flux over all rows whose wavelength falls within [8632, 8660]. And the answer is -3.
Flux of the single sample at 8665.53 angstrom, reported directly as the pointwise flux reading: 36.4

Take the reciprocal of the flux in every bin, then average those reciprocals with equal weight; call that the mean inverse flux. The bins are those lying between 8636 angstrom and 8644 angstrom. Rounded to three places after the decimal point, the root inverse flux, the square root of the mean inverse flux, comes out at 0.160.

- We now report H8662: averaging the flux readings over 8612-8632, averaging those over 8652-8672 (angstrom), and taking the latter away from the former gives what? 4.4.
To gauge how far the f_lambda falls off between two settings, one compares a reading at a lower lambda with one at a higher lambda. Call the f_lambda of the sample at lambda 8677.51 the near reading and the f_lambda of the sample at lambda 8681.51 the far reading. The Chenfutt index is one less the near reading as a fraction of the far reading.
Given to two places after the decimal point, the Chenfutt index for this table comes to 0.02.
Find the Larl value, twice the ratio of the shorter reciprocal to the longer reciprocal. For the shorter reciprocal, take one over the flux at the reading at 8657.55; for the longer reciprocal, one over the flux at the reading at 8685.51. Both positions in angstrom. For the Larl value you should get 2.16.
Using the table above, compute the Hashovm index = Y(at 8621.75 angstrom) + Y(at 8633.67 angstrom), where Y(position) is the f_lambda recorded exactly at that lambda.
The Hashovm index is 80.8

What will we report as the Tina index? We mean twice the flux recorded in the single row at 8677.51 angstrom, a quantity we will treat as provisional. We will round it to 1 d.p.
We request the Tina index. 76.3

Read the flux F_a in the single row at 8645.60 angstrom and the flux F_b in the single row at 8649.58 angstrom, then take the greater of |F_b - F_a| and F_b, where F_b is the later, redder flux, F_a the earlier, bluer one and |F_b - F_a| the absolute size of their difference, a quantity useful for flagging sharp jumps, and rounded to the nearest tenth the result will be 39.8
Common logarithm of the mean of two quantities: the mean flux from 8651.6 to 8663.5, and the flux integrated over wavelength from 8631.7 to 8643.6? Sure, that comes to 2.40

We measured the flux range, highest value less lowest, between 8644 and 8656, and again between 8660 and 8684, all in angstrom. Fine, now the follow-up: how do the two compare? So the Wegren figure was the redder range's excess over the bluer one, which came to 7.7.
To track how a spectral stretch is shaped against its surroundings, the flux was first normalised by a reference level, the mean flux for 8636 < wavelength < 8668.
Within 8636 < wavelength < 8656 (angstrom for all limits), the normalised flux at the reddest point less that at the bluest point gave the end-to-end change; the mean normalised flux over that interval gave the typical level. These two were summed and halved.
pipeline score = 0.52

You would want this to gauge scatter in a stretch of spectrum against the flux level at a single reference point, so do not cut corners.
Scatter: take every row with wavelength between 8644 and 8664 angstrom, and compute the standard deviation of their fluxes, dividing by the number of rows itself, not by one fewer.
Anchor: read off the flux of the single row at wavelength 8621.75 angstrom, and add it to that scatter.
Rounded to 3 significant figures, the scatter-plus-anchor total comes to 44.5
